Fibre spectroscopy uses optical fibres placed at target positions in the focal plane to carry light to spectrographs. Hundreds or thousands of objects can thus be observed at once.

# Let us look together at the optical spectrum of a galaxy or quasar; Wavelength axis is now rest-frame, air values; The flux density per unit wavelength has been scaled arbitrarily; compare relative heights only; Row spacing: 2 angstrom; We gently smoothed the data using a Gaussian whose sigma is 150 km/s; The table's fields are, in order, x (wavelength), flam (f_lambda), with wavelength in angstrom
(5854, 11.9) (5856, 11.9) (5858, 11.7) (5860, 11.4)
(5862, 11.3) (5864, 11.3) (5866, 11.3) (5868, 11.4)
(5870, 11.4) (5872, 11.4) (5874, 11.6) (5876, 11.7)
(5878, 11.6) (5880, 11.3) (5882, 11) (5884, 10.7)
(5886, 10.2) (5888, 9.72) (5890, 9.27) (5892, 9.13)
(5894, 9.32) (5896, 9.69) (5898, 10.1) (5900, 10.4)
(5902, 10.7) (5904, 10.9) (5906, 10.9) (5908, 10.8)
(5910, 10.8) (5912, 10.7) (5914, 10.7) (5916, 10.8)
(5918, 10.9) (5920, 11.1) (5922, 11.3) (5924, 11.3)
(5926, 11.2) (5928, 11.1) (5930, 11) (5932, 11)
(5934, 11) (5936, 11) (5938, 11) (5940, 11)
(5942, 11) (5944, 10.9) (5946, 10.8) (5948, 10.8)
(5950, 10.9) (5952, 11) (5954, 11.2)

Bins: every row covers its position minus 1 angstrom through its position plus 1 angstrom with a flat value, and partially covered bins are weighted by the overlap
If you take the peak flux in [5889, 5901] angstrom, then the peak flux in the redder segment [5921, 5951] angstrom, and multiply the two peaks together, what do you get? 118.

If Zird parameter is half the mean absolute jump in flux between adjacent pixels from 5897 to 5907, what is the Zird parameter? 0.10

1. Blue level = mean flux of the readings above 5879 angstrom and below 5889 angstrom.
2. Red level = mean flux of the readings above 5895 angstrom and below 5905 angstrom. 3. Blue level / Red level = 1.02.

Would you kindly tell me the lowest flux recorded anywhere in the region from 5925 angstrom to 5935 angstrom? 11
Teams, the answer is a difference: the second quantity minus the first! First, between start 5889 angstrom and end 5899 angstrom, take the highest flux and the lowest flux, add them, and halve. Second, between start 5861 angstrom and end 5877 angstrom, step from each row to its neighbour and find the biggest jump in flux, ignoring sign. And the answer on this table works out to -9.4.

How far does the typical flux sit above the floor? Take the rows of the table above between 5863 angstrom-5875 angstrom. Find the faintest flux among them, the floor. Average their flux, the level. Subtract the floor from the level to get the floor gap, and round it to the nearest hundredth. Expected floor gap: 0.10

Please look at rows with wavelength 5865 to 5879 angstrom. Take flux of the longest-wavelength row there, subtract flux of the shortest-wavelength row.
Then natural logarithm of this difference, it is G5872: -1.2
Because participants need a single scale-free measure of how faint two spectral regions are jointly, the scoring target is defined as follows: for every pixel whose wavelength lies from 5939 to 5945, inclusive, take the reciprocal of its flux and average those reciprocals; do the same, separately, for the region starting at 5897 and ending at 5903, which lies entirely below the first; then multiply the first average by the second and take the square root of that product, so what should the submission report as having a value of 0.094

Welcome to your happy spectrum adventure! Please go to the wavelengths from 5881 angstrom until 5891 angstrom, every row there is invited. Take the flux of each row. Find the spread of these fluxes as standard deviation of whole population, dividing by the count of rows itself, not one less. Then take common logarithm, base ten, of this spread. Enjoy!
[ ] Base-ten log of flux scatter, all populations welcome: -0.20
